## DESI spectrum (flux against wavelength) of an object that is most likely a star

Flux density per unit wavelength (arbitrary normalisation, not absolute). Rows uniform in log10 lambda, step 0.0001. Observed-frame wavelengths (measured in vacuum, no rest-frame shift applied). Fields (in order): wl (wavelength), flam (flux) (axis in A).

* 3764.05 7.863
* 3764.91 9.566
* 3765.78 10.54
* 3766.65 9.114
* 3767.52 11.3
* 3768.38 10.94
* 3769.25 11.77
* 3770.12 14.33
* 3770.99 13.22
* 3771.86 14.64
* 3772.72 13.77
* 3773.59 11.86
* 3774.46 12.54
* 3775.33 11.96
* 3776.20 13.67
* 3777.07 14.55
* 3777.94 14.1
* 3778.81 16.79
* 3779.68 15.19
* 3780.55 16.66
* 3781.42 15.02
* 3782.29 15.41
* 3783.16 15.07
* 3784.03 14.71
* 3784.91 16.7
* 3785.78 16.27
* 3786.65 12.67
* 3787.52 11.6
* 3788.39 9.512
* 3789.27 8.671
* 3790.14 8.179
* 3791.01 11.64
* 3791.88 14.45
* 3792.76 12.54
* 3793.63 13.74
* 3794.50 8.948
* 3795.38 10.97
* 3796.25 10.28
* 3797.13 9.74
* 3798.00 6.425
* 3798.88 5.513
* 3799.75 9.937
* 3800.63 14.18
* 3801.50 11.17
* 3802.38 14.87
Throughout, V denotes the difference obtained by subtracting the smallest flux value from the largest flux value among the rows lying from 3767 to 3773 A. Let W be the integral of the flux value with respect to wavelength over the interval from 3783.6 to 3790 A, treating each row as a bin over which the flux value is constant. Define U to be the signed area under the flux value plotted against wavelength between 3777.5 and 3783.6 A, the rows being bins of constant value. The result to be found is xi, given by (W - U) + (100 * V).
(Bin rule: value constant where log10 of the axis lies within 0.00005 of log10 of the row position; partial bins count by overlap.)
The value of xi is 357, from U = 94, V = 3.7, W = 81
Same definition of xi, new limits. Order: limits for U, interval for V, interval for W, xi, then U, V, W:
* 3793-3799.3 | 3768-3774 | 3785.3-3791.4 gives 379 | 60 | 3.7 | 69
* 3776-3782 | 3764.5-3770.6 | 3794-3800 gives 483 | 91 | 5.2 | 53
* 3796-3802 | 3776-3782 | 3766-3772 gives 326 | 58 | 3.1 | 72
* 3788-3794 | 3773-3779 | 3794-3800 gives 479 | 67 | 4.9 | 53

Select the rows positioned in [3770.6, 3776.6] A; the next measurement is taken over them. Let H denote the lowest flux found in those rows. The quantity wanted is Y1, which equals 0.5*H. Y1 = 6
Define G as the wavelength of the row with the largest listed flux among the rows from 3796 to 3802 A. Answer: 3800.63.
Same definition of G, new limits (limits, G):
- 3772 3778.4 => 3777.07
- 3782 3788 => 3784.91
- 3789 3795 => 3791.88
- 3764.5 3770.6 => 3770.12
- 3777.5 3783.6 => 3778.81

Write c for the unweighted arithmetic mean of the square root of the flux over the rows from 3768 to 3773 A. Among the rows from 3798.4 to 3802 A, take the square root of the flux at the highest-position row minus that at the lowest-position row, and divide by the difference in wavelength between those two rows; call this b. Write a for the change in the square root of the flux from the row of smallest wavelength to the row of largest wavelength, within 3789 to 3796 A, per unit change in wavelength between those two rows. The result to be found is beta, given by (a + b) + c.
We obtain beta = 4.1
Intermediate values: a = 0.06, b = 0.4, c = 3.62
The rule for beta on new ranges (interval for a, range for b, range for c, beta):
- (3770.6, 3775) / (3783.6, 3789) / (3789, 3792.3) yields 3.1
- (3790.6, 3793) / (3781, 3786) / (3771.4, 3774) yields 3.8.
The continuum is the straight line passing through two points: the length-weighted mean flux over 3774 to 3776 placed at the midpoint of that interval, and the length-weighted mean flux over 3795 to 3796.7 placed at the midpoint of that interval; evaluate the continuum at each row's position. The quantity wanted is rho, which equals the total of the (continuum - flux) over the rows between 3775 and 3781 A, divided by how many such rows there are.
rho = -2.6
